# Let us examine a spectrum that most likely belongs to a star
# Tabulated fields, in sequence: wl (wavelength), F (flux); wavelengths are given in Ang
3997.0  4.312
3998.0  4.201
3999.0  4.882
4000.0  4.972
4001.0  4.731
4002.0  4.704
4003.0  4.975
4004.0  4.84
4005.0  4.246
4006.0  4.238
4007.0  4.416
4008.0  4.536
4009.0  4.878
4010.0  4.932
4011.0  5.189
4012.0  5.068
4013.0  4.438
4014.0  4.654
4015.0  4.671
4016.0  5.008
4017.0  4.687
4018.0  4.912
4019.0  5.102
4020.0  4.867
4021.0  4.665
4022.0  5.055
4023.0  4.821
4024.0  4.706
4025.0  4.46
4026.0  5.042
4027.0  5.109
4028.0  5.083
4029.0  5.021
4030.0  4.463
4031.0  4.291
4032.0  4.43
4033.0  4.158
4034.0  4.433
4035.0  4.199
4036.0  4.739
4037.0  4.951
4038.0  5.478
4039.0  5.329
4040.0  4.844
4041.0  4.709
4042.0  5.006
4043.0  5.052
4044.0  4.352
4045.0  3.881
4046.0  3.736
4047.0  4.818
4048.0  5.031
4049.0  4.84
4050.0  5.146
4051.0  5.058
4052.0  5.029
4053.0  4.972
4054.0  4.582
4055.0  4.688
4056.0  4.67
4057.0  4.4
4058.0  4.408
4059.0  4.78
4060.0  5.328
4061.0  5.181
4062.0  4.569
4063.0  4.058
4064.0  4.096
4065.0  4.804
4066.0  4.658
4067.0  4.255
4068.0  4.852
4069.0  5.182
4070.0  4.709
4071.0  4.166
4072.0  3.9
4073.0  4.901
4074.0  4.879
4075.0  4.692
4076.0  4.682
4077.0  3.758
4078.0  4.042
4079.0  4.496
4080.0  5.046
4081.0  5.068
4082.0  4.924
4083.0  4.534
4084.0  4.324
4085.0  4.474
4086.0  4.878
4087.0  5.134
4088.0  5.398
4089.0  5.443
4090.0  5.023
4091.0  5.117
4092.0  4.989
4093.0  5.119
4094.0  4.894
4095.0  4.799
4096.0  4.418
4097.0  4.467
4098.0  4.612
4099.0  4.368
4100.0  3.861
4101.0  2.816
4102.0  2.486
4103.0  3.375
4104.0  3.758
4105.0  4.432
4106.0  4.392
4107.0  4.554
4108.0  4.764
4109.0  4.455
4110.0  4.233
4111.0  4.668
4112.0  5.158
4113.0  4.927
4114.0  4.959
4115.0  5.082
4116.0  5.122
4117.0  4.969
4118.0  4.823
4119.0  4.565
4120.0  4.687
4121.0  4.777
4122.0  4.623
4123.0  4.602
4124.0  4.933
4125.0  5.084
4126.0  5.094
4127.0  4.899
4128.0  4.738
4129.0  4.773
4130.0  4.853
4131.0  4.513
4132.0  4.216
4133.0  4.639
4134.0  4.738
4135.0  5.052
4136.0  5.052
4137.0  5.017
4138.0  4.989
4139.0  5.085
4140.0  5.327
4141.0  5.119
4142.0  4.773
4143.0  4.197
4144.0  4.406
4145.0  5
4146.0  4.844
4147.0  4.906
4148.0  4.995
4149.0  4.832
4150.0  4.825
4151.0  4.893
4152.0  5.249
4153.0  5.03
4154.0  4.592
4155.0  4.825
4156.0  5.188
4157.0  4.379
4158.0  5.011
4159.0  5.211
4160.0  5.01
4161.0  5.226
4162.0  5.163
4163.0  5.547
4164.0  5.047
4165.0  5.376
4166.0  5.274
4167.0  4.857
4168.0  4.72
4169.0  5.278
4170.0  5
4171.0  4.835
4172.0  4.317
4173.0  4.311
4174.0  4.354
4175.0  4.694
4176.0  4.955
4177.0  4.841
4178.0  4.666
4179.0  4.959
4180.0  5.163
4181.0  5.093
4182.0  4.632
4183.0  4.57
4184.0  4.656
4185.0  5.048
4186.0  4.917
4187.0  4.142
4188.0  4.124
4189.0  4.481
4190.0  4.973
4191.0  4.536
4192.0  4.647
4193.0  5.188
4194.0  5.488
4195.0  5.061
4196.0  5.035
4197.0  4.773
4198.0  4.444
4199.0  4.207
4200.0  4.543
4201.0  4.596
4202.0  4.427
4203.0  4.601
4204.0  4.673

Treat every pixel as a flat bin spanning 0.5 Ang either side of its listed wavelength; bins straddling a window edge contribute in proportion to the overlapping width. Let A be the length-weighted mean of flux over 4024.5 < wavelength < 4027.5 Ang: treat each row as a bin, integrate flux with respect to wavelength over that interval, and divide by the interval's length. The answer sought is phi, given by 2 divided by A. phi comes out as 0.411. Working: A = 4.87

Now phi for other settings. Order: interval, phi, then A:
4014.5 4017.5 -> 0.418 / 4.79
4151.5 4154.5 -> 0.403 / 4.96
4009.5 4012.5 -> 0.395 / 5.06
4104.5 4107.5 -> 0.448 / 4.46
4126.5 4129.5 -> 0.416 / 4.80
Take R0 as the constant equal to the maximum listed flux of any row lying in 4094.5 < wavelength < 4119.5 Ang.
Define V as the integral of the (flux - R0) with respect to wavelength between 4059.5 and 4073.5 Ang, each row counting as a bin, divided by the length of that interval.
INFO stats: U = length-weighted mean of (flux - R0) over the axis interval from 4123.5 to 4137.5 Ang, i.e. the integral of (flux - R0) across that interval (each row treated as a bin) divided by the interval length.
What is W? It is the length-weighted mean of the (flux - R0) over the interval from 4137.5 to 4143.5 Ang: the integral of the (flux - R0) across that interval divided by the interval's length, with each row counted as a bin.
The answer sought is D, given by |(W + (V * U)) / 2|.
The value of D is 0.03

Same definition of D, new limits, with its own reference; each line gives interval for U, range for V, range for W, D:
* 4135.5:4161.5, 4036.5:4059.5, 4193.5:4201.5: 0.15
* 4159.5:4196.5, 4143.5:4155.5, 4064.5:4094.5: 0.16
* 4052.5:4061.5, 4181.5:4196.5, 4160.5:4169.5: 0.08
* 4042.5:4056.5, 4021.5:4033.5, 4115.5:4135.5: 0.09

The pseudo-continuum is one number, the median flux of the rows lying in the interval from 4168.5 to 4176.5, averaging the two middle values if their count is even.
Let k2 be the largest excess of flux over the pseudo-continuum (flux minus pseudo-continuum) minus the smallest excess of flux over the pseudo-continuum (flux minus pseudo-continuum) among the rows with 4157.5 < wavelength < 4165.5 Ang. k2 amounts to 0.54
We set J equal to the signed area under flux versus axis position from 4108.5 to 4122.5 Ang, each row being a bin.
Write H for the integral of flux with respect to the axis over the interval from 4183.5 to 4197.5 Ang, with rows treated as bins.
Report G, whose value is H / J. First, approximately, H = 67.1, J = 67.0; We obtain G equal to 1.00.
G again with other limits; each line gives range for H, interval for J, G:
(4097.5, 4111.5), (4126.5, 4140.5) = 0.84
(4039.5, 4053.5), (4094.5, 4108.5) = 1.16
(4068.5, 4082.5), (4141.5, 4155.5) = 0.96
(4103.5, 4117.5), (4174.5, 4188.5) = 0.99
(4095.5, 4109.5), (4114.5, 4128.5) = 0.83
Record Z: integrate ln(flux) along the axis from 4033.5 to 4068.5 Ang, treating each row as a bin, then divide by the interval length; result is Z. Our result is 1.55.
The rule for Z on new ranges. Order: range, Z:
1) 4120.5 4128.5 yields 1.58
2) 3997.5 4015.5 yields 1.55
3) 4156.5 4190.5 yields 1.58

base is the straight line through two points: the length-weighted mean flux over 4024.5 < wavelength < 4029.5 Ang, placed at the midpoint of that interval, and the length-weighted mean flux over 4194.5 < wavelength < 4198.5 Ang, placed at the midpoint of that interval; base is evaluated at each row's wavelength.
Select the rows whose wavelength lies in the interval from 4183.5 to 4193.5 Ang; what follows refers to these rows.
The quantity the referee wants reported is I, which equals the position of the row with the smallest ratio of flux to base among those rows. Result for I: 4188.0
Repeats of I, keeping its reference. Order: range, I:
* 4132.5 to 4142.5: 4133.0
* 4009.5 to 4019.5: 4013.0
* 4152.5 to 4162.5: 4157.0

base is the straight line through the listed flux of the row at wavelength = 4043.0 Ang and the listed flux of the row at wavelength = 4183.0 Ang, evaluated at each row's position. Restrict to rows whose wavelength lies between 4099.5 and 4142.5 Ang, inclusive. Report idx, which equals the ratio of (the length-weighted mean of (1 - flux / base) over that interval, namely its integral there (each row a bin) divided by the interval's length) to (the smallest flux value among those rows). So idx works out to 0.013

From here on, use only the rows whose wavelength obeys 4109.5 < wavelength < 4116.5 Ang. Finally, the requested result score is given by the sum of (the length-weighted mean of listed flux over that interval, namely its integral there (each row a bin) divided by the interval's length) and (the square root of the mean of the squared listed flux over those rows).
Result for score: 9.8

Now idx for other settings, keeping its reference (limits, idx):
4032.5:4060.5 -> 0.016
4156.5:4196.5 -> -0.015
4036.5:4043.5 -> 0.000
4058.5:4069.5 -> 0.014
